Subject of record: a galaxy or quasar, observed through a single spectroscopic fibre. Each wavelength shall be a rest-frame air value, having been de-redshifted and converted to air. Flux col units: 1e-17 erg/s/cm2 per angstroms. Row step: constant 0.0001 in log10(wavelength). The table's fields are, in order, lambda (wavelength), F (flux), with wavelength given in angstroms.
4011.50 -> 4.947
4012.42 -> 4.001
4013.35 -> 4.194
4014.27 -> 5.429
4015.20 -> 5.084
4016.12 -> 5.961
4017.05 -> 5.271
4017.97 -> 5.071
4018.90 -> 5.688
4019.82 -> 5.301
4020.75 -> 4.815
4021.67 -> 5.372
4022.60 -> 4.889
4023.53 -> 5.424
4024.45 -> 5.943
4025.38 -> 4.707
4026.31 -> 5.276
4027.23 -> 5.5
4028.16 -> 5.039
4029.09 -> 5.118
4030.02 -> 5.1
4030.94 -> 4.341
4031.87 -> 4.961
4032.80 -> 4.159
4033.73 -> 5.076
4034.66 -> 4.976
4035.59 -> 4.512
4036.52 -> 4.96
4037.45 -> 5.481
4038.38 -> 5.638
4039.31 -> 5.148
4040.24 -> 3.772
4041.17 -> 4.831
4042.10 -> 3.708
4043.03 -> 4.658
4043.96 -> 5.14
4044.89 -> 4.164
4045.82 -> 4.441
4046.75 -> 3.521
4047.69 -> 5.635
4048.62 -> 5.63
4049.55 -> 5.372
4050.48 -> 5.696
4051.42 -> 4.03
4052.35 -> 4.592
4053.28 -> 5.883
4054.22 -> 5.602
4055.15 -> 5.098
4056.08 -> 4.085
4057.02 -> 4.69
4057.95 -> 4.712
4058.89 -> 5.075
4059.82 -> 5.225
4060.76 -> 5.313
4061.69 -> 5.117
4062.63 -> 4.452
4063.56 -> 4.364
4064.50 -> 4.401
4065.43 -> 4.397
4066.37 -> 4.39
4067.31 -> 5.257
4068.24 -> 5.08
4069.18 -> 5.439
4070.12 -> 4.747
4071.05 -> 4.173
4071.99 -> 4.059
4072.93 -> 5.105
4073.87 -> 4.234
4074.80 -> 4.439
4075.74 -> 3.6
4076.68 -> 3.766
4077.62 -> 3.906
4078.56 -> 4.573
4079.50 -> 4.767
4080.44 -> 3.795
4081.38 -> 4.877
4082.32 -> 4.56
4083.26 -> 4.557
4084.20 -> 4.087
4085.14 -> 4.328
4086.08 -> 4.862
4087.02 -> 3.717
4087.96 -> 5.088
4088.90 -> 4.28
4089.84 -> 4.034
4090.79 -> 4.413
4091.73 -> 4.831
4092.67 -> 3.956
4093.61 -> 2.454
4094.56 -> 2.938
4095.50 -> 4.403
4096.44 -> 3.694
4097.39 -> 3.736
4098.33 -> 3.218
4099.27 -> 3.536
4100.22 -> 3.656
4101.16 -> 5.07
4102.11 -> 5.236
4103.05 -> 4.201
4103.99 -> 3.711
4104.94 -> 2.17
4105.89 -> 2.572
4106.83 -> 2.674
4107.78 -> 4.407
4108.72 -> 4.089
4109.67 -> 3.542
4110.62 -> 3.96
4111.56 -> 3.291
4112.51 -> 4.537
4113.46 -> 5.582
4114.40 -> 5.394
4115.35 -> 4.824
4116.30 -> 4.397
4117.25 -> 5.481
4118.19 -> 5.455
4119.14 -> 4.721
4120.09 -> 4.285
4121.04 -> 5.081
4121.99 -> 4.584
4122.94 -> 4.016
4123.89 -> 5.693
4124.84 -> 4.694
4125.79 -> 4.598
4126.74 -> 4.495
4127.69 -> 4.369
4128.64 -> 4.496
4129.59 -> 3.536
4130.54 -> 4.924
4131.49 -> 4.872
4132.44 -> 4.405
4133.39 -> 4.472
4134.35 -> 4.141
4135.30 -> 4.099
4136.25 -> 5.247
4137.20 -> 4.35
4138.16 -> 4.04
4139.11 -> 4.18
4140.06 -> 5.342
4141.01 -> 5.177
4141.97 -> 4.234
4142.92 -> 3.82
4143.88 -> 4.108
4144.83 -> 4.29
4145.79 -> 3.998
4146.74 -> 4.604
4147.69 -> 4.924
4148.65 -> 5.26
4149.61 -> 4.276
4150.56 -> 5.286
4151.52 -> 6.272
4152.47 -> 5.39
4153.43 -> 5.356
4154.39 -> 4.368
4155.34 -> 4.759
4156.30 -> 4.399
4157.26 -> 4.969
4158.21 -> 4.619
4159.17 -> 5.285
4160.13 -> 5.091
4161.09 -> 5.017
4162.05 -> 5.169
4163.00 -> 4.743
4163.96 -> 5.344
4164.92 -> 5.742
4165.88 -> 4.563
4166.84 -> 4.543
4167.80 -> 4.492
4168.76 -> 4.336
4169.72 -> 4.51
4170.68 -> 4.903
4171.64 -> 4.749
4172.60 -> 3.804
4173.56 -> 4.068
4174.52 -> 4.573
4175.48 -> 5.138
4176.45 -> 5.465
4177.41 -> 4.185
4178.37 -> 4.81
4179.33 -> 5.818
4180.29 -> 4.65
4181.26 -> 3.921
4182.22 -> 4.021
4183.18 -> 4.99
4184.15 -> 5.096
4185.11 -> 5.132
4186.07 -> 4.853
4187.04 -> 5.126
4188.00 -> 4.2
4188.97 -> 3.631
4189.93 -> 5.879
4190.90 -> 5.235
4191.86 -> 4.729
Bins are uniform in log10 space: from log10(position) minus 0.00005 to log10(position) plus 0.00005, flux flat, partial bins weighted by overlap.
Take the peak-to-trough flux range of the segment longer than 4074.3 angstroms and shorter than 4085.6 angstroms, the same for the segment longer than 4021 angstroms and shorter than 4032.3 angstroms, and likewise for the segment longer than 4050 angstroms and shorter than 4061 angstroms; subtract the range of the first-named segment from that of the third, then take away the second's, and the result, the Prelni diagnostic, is -1.0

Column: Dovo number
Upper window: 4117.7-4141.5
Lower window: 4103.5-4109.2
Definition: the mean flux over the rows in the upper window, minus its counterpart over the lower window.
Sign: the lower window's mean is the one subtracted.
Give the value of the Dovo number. 1.3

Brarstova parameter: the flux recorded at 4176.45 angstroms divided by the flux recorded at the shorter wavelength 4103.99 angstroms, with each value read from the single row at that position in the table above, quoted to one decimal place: 1.5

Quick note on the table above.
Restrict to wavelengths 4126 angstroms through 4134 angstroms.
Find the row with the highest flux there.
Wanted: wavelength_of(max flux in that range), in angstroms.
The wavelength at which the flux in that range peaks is 4130.54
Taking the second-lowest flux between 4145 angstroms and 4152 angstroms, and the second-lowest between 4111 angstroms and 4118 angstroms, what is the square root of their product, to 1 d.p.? 4.3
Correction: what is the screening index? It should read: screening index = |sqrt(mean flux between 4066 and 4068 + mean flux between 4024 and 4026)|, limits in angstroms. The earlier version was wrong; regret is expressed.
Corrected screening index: 3.19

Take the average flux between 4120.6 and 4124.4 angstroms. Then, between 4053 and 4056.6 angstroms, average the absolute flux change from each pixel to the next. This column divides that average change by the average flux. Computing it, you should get 0.124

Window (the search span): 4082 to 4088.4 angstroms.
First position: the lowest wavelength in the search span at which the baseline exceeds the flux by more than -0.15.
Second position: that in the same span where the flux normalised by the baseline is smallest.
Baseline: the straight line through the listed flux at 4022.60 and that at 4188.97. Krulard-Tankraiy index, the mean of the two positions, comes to 4084.7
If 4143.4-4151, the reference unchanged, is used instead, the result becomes 4144.8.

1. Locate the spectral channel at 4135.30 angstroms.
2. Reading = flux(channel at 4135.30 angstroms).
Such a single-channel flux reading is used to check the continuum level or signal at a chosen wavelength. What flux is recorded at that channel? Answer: 4.099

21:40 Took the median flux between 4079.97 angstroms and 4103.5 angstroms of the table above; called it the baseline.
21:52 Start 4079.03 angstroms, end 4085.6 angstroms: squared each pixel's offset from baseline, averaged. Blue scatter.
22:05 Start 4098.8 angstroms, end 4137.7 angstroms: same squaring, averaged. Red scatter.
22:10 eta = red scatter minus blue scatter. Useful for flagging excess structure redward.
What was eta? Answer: 0.5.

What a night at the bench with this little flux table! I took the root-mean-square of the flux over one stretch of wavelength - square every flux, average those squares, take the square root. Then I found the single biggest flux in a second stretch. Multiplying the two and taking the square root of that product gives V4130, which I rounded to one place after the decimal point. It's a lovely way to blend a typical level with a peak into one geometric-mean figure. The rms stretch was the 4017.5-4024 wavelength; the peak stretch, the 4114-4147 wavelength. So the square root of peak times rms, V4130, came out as 5.5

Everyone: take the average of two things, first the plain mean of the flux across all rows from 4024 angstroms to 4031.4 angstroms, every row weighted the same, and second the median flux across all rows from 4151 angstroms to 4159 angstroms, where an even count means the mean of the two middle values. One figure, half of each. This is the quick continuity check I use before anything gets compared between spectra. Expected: 5.0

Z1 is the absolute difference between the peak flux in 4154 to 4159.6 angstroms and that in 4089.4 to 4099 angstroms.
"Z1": 0.5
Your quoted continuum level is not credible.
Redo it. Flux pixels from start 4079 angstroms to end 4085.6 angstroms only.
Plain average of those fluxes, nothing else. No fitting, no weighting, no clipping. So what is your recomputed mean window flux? 4.4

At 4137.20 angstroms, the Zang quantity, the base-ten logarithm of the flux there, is 0.638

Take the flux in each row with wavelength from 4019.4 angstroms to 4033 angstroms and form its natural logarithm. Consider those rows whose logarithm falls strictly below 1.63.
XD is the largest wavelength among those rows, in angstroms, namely 4032.80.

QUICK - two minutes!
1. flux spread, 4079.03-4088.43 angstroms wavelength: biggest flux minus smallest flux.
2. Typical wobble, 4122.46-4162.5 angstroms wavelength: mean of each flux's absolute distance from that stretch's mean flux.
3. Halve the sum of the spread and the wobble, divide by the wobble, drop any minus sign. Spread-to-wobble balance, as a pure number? 2.0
